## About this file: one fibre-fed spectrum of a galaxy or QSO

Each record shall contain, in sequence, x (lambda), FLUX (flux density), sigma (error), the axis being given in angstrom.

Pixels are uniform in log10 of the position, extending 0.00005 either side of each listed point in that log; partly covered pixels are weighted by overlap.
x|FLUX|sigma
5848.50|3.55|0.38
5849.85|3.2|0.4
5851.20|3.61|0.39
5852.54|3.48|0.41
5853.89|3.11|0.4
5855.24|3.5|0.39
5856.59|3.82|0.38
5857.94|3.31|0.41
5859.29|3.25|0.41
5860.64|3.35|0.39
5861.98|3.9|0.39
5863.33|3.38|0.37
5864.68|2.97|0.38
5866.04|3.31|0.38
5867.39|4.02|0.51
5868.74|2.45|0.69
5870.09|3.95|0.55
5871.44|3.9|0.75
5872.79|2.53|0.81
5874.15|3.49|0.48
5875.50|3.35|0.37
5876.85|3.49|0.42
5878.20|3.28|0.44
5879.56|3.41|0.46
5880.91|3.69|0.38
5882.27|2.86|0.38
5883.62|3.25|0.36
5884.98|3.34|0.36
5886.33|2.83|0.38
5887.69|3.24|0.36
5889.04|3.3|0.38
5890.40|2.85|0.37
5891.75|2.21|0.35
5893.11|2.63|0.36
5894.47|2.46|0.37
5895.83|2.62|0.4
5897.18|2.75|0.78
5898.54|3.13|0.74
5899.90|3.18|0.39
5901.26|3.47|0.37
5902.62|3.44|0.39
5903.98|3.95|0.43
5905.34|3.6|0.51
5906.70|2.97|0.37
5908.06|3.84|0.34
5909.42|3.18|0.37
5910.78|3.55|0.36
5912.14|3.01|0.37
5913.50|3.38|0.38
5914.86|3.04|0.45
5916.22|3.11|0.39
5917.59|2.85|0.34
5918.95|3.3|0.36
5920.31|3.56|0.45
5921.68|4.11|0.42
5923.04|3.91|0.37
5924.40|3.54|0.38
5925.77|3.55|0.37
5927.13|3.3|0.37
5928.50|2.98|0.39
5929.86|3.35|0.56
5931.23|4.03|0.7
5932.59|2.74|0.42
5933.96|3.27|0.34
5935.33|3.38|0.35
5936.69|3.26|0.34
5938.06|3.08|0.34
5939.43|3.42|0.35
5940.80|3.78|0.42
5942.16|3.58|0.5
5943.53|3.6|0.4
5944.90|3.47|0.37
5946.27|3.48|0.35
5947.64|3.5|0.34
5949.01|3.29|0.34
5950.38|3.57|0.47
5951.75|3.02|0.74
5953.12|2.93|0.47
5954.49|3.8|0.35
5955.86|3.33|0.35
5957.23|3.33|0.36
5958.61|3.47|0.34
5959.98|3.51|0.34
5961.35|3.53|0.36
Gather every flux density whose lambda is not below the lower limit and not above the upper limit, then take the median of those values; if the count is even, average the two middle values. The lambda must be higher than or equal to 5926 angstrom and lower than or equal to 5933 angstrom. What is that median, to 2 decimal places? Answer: 3.30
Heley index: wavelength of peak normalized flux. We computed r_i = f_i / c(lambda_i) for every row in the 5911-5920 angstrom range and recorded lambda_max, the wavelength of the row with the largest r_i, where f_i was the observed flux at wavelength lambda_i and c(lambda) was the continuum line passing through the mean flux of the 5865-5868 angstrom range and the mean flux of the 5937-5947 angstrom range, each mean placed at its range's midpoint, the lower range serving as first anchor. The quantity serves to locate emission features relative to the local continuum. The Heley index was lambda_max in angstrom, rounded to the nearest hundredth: 5913.50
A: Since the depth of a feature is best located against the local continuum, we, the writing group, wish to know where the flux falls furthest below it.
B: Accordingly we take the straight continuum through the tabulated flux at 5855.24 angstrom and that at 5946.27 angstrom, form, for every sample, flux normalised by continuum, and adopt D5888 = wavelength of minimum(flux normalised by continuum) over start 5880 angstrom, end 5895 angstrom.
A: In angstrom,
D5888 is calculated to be 5891.75 angstrom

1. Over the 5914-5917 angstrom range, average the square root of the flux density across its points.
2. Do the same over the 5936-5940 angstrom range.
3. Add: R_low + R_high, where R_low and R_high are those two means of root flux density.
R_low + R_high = 3.56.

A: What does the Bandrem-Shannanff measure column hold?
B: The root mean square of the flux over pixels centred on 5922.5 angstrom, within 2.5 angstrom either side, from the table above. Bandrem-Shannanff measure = 3.79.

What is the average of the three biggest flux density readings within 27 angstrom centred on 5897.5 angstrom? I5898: 3.80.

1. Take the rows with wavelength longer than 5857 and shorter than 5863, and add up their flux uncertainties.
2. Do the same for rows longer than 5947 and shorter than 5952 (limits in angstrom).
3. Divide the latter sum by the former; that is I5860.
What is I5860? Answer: 1.18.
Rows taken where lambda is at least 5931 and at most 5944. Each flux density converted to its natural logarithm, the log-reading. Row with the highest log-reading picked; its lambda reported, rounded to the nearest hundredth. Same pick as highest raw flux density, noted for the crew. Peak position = 5931.23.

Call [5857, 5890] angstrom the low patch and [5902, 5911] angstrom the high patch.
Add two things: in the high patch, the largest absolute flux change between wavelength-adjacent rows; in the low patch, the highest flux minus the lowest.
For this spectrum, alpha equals 2.4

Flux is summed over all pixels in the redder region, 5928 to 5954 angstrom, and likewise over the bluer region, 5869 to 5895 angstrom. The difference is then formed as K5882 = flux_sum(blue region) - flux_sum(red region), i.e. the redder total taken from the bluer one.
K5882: -4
